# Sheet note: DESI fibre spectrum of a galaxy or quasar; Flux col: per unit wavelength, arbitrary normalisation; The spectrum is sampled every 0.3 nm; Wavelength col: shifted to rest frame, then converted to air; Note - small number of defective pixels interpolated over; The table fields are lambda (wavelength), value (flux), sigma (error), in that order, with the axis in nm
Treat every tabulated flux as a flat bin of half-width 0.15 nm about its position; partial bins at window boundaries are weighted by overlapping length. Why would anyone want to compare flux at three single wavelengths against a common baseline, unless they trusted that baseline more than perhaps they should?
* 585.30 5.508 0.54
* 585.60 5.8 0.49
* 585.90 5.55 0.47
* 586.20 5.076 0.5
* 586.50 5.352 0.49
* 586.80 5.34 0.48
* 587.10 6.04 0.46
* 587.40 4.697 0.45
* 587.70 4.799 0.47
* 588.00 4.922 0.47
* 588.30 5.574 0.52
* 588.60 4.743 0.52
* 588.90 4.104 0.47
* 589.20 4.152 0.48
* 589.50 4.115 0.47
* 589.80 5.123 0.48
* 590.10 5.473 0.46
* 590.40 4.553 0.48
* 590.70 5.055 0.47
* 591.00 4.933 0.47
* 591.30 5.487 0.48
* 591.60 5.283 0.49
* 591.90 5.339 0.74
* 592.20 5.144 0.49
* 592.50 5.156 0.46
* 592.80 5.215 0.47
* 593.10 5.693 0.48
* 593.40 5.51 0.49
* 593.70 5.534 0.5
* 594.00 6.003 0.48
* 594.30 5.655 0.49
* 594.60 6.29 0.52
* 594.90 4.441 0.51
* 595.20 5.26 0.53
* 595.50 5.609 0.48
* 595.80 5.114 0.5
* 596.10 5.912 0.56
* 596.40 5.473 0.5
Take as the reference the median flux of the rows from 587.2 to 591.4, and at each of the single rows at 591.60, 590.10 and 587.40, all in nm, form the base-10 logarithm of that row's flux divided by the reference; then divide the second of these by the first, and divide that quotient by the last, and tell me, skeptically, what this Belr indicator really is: -96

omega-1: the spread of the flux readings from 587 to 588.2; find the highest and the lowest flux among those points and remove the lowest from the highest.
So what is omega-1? 1.3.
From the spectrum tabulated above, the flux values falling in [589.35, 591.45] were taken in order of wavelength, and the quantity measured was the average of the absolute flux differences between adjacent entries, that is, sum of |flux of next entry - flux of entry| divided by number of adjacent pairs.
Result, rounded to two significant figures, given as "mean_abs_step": 0.58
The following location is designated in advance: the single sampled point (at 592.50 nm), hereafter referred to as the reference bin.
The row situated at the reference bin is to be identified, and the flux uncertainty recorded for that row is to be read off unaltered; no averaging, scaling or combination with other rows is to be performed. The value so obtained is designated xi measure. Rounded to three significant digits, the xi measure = 0.460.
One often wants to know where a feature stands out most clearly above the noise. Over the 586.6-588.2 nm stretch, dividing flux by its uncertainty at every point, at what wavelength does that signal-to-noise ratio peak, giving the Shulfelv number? 587.10 nm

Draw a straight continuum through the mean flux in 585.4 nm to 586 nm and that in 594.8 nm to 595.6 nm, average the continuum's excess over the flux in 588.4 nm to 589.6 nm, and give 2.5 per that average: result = 2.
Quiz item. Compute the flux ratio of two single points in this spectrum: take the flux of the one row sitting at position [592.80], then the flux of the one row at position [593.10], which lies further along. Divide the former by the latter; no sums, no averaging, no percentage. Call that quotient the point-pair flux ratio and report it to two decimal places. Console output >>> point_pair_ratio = 0.92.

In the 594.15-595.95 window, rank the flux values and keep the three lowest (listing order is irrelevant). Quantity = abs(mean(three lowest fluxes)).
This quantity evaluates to 4.9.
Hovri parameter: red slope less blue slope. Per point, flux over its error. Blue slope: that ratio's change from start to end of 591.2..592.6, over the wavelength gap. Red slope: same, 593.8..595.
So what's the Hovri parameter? -4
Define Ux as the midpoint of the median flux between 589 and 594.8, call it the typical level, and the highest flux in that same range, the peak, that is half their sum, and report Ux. 5.79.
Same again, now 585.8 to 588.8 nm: 5.62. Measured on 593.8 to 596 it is 5.95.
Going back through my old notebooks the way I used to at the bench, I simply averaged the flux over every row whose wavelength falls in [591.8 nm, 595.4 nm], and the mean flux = 5.44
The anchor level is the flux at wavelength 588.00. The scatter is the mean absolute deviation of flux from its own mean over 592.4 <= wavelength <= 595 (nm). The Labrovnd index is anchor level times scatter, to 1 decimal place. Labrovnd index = 1.8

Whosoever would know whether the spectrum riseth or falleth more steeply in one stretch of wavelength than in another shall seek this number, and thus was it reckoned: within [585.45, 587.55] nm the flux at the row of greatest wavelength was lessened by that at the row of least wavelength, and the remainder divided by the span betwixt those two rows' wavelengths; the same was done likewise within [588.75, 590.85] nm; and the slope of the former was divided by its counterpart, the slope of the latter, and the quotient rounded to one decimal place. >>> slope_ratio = -1.2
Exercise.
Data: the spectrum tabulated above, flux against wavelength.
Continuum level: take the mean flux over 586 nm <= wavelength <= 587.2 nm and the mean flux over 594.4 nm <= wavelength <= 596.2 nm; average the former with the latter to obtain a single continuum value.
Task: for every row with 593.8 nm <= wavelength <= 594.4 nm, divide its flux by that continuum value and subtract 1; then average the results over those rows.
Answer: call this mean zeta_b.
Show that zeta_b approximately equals 0.07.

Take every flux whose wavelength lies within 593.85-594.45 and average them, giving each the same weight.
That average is 5.8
